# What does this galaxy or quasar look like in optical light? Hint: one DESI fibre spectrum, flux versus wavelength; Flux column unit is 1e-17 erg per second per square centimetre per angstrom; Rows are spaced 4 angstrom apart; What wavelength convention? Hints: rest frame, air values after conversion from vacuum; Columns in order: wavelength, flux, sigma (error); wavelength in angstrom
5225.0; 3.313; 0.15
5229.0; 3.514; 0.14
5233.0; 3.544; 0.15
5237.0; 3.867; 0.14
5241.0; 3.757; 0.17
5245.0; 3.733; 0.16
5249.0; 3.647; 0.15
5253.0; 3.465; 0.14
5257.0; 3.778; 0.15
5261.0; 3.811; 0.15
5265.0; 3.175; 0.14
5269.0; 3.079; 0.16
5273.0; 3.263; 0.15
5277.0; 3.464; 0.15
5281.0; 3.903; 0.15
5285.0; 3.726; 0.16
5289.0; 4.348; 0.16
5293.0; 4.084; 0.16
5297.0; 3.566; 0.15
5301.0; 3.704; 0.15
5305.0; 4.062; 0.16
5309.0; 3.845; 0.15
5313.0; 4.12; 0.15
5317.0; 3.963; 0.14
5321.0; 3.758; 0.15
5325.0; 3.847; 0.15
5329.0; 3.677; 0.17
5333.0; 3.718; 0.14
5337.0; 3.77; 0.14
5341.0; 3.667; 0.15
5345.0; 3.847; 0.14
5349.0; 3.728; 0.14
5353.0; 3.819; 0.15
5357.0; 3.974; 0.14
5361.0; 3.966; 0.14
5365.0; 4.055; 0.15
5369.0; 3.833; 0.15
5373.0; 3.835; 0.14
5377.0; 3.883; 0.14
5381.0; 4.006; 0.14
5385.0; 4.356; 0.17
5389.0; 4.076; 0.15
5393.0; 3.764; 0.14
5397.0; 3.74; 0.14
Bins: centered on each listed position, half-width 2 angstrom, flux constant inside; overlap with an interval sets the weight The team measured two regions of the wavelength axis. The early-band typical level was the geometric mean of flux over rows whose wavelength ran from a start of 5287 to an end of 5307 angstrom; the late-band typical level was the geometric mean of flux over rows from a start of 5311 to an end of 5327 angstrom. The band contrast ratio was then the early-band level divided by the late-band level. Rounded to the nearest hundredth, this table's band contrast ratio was 1.01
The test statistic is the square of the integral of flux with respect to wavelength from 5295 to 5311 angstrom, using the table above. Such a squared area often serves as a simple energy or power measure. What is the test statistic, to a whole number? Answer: 3685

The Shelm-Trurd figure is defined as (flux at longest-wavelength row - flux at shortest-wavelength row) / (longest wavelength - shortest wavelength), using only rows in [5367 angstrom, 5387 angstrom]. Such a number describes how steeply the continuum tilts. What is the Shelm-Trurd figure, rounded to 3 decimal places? 0.033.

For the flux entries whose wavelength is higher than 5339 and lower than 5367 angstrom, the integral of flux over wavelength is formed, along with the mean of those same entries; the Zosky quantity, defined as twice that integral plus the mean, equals 220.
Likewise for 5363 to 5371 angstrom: 67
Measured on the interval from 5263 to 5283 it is 138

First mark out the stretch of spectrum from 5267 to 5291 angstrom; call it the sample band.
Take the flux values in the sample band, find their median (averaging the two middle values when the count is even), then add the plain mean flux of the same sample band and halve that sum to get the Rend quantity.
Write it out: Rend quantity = 3.61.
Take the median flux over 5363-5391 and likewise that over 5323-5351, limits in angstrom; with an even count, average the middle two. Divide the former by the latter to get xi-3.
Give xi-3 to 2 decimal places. 1.07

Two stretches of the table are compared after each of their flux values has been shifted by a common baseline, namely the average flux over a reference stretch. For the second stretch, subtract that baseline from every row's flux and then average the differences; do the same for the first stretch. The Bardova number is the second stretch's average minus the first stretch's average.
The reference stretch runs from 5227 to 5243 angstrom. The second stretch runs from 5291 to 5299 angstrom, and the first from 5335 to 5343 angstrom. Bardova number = 0.11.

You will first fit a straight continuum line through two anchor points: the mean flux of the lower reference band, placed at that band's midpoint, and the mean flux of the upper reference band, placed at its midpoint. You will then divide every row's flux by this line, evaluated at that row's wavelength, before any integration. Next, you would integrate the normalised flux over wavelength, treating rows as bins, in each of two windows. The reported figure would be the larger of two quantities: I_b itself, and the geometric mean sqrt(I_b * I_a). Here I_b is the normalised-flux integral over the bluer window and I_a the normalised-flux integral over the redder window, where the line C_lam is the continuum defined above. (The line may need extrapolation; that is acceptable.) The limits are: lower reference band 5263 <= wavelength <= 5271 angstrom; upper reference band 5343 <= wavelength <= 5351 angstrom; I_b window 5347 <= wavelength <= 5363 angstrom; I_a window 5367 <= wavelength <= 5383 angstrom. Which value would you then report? 16.1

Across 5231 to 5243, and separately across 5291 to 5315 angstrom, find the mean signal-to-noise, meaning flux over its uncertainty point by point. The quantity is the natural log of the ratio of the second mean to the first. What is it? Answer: 0.039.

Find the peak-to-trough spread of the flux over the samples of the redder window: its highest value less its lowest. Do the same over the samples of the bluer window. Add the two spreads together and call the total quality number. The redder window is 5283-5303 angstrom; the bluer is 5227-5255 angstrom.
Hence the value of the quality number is 1.2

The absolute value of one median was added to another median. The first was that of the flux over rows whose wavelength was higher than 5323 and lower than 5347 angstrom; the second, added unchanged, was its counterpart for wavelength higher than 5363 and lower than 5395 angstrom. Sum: 7.69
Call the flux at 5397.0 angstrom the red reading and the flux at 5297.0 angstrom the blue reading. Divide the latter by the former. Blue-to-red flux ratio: 0.95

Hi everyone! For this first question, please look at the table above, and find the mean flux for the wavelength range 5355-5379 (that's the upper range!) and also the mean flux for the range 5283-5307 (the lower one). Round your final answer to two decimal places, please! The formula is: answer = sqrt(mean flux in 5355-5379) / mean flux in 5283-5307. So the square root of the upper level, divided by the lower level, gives 0.51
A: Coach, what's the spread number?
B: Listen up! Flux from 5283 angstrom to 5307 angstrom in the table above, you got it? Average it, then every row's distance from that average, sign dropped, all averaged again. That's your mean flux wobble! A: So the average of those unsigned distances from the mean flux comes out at 0.25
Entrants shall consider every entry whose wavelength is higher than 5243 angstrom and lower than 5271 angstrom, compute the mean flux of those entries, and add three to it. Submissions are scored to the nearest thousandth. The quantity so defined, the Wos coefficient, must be 6.527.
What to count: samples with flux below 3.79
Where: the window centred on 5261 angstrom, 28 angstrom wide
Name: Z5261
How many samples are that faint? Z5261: 6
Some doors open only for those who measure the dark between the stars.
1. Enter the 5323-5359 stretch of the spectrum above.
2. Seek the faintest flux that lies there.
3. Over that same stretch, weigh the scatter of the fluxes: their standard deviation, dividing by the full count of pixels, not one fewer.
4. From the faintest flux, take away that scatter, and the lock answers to 3.57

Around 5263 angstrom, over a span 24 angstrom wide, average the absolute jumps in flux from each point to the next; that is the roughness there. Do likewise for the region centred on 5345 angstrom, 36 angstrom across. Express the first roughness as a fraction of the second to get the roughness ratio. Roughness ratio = 2.7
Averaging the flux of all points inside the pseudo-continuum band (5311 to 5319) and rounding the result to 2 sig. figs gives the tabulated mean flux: 4.0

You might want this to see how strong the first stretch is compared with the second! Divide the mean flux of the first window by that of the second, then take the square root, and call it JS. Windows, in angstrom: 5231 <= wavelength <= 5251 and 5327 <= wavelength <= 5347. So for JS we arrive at 1.00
